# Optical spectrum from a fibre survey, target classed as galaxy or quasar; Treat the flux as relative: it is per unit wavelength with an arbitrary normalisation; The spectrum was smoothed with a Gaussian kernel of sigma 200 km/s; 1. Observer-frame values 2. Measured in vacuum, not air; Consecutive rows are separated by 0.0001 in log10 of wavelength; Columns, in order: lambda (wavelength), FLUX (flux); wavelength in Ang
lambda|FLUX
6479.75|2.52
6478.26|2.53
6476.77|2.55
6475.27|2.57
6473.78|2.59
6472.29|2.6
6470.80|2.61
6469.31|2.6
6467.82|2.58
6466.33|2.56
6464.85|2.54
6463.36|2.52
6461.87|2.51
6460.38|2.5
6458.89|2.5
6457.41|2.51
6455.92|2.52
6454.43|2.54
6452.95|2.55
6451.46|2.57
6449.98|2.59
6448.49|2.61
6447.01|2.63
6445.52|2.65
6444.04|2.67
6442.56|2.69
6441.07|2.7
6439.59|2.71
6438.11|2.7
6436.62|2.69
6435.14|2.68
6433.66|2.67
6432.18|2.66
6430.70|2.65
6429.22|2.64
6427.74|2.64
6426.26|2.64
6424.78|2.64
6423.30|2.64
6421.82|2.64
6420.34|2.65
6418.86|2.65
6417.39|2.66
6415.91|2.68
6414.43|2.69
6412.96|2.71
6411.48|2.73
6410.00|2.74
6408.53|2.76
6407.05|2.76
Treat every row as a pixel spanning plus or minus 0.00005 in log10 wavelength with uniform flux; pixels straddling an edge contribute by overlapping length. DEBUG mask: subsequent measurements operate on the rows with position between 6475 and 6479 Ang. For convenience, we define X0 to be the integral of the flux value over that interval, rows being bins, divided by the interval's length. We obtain 2.54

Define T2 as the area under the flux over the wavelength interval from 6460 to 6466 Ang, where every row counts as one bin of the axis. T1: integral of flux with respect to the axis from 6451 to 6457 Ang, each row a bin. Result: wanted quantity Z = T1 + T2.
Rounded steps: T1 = 15.2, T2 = 15.1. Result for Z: 30.4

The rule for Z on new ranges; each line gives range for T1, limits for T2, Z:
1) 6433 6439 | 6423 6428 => 29.3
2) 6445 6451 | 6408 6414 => 32.1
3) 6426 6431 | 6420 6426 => 29.1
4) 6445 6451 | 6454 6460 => 30.8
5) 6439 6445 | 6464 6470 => 31.6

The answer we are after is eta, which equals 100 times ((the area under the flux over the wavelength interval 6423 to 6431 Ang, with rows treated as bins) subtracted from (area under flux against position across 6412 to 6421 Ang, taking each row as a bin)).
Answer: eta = 296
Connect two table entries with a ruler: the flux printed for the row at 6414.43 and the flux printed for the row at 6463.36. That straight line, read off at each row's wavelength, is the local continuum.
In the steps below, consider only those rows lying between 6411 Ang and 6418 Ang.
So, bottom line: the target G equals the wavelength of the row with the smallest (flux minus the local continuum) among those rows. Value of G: 6417.39 Ang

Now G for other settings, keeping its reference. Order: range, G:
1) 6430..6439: 6430.70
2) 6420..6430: 6421.82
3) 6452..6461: 6458.89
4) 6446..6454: 6452.95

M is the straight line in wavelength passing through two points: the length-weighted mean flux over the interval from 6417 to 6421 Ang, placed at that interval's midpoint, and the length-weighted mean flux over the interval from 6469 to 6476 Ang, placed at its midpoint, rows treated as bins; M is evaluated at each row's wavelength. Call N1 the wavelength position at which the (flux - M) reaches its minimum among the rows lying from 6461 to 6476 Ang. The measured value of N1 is 6461.87 Ang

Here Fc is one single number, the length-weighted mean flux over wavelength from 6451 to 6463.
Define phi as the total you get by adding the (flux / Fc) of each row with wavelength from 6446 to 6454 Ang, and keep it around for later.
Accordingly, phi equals 5.13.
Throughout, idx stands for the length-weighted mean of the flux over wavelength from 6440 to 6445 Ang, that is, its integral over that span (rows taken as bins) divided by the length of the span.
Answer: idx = 2.69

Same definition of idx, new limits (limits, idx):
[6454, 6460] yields 2.51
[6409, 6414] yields 2.73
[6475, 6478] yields 2.55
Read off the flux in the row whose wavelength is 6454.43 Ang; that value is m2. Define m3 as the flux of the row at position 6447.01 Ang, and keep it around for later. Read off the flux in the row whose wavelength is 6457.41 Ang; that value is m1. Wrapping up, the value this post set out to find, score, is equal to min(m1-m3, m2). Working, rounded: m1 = 2.51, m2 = 2.54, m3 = 2.63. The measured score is -0.12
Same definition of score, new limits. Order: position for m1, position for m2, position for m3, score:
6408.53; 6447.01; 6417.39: 0.10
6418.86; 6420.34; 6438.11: -0.05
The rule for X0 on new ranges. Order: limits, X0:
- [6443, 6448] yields 2.65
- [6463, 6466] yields 2.54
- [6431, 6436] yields 2.67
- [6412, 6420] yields 2.68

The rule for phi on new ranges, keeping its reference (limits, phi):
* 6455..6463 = 4.97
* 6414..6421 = 5.28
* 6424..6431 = 5.24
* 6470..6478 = 5.12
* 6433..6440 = 5.33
